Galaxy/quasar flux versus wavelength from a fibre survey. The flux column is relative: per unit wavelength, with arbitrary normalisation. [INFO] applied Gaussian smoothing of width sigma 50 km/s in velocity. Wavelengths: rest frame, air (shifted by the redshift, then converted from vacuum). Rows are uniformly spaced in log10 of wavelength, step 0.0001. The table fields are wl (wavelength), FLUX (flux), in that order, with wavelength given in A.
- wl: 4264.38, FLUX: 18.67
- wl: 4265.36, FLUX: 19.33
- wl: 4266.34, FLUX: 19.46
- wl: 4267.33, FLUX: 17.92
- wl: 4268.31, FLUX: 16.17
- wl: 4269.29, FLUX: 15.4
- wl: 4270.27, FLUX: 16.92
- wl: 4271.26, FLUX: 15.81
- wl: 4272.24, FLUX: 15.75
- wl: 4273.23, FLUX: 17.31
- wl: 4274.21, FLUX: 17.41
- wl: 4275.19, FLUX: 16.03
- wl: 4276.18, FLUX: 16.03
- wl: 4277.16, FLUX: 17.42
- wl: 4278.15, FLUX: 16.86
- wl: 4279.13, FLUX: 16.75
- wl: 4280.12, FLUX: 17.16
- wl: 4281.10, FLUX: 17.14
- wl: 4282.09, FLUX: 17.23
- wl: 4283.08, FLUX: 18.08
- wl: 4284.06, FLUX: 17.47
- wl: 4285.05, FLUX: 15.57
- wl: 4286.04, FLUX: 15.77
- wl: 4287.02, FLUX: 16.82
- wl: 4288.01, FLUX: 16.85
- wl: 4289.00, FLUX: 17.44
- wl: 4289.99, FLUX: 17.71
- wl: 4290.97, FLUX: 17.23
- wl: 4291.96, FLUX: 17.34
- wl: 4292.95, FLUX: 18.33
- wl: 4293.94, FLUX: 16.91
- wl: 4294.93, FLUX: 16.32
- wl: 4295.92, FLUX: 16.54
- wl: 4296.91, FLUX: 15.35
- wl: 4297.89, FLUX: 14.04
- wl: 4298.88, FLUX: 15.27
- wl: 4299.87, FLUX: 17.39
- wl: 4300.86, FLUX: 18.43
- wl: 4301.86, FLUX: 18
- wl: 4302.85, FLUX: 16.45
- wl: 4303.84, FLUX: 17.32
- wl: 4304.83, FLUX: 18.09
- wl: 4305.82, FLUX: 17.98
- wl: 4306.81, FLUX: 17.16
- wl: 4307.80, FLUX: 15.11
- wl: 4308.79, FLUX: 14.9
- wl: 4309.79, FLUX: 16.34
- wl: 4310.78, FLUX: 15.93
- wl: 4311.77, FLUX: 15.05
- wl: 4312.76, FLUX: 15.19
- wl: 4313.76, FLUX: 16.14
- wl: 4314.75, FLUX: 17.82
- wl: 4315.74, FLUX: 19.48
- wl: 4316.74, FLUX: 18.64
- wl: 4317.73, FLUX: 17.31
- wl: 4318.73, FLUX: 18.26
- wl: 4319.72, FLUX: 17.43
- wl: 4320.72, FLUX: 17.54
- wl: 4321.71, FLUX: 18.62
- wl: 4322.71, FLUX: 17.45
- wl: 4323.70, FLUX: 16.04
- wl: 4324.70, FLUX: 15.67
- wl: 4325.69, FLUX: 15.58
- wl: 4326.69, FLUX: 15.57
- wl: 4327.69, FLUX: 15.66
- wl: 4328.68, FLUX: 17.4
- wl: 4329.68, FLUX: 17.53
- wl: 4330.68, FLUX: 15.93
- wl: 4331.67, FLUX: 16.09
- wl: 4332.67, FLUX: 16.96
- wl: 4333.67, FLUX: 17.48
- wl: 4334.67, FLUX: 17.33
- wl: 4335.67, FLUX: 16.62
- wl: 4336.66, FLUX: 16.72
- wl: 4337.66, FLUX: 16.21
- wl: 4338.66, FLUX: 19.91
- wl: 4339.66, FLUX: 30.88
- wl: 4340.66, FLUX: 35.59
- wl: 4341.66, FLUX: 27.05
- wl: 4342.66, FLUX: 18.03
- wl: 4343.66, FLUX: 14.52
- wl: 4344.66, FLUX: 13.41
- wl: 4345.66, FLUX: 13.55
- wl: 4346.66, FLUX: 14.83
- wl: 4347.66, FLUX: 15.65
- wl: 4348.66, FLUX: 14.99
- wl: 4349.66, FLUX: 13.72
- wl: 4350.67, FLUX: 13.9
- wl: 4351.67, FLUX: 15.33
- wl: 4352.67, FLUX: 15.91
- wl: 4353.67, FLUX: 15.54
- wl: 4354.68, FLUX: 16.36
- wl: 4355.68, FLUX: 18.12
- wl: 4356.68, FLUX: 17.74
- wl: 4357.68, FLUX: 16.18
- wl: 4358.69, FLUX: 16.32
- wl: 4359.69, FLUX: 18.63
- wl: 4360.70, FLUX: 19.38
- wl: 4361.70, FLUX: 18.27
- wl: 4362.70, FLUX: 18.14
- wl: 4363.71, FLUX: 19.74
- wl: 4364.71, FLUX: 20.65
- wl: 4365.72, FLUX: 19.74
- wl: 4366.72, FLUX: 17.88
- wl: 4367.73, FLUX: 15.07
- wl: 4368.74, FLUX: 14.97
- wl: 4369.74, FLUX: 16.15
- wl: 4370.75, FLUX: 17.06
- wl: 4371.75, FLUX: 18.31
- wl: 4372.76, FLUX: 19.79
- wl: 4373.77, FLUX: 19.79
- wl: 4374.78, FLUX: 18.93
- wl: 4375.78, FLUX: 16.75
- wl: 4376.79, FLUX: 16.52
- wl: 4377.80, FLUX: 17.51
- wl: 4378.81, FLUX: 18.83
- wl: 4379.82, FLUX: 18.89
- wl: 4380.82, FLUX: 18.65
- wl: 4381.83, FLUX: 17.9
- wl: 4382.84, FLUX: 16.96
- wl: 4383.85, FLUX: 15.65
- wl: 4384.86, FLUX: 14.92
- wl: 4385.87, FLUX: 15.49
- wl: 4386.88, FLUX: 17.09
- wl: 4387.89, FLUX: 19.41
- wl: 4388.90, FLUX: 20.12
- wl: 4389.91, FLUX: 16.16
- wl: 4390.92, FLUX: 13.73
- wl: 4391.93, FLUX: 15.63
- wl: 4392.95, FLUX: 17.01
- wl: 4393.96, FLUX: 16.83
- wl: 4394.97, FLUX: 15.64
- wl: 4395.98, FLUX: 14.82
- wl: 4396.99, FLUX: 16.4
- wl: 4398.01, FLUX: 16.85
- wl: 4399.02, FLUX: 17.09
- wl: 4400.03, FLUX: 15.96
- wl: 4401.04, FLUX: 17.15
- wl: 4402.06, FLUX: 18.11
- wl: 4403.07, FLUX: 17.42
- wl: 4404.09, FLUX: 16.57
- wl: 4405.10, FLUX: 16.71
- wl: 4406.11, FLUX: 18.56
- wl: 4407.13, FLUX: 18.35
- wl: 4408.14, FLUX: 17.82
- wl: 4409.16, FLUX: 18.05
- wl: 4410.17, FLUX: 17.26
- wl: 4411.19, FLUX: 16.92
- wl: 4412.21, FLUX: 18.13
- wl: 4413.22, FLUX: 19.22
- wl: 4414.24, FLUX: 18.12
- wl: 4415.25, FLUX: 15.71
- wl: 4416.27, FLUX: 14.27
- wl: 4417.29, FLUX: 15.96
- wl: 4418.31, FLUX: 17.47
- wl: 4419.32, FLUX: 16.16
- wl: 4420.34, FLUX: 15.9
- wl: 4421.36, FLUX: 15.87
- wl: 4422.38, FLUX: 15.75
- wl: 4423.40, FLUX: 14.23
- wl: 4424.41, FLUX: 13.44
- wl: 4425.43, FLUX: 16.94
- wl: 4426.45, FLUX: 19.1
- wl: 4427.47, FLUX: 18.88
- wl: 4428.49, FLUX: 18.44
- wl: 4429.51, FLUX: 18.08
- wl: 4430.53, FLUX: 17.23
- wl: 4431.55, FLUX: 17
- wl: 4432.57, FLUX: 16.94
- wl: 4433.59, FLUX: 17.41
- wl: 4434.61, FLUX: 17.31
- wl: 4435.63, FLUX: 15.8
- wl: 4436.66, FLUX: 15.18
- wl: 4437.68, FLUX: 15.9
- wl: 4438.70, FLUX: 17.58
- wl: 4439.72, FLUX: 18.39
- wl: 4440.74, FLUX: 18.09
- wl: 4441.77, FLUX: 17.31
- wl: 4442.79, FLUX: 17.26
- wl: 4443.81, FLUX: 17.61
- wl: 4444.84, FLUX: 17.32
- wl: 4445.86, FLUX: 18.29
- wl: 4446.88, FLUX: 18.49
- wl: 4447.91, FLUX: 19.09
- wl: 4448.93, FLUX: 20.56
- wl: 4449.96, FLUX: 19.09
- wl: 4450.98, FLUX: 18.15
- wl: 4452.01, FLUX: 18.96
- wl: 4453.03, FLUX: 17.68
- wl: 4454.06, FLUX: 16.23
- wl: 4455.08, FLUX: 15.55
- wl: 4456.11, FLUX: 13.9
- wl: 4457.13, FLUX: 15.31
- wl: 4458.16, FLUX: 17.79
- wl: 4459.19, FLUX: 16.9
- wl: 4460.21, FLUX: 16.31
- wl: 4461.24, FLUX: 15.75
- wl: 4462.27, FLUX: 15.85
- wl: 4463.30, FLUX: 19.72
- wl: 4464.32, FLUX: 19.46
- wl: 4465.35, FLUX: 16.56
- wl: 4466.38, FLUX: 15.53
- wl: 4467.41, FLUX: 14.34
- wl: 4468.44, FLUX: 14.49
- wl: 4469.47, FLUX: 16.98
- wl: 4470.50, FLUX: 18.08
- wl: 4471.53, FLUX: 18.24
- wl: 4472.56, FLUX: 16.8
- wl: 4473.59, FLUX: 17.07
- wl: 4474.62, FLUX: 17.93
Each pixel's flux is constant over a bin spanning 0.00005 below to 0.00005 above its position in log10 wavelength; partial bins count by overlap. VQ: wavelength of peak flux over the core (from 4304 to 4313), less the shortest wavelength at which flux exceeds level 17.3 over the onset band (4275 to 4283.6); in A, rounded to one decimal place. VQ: 27.7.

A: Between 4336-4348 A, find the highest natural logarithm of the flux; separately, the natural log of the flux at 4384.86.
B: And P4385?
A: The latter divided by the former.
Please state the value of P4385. 0.757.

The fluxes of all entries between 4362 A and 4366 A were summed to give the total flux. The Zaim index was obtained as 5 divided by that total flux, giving 0.0639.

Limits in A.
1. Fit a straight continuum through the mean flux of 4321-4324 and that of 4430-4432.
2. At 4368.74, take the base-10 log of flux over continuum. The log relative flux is -0.06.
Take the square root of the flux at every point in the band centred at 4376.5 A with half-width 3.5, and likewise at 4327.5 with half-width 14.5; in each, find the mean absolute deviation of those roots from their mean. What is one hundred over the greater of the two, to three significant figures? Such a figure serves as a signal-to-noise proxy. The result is 342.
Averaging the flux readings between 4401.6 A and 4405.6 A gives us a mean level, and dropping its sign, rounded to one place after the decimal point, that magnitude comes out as 17.2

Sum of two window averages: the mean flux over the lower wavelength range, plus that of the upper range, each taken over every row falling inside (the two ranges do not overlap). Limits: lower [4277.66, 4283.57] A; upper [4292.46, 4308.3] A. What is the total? 34.0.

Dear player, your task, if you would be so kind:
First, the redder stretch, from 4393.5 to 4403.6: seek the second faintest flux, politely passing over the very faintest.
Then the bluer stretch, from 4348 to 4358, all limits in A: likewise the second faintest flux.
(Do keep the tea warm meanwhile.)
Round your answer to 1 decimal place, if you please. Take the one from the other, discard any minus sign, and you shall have 1.7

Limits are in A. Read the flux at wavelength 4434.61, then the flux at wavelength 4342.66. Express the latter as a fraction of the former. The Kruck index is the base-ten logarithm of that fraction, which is 0.018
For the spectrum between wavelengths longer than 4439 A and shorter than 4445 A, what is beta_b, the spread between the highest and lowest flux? 1.1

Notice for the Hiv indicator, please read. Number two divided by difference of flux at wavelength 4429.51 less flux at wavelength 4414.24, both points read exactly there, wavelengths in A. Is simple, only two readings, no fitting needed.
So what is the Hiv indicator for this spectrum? -50.0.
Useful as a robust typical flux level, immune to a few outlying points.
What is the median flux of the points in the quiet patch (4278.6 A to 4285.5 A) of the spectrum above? 17.16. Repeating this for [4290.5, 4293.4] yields 17.34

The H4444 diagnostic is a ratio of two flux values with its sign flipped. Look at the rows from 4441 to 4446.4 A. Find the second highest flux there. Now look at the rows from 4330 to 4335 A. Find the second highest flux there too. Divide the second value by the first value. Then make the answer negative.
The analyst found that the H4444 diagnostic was -0.98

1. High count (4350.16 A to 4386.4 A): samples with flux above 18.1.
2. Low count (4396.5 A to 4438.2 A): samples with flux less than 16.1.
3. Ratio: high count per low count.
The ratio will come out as 1.25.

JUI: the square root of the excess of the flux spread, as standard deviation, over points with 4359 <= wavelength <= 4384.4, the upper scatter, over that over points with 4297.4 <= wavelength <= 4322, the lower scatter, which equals 0.34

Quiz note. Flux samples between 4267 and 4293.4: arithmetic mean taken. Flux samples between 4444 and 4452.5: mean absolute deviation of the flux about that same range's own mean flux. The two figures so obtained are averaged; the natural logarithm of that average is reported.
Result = 2.17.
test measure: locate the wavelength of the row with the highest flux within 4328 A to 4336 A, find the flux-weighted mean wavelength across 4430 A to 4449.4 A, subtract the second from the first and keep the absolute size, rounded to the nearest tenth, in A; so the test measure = 110.3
